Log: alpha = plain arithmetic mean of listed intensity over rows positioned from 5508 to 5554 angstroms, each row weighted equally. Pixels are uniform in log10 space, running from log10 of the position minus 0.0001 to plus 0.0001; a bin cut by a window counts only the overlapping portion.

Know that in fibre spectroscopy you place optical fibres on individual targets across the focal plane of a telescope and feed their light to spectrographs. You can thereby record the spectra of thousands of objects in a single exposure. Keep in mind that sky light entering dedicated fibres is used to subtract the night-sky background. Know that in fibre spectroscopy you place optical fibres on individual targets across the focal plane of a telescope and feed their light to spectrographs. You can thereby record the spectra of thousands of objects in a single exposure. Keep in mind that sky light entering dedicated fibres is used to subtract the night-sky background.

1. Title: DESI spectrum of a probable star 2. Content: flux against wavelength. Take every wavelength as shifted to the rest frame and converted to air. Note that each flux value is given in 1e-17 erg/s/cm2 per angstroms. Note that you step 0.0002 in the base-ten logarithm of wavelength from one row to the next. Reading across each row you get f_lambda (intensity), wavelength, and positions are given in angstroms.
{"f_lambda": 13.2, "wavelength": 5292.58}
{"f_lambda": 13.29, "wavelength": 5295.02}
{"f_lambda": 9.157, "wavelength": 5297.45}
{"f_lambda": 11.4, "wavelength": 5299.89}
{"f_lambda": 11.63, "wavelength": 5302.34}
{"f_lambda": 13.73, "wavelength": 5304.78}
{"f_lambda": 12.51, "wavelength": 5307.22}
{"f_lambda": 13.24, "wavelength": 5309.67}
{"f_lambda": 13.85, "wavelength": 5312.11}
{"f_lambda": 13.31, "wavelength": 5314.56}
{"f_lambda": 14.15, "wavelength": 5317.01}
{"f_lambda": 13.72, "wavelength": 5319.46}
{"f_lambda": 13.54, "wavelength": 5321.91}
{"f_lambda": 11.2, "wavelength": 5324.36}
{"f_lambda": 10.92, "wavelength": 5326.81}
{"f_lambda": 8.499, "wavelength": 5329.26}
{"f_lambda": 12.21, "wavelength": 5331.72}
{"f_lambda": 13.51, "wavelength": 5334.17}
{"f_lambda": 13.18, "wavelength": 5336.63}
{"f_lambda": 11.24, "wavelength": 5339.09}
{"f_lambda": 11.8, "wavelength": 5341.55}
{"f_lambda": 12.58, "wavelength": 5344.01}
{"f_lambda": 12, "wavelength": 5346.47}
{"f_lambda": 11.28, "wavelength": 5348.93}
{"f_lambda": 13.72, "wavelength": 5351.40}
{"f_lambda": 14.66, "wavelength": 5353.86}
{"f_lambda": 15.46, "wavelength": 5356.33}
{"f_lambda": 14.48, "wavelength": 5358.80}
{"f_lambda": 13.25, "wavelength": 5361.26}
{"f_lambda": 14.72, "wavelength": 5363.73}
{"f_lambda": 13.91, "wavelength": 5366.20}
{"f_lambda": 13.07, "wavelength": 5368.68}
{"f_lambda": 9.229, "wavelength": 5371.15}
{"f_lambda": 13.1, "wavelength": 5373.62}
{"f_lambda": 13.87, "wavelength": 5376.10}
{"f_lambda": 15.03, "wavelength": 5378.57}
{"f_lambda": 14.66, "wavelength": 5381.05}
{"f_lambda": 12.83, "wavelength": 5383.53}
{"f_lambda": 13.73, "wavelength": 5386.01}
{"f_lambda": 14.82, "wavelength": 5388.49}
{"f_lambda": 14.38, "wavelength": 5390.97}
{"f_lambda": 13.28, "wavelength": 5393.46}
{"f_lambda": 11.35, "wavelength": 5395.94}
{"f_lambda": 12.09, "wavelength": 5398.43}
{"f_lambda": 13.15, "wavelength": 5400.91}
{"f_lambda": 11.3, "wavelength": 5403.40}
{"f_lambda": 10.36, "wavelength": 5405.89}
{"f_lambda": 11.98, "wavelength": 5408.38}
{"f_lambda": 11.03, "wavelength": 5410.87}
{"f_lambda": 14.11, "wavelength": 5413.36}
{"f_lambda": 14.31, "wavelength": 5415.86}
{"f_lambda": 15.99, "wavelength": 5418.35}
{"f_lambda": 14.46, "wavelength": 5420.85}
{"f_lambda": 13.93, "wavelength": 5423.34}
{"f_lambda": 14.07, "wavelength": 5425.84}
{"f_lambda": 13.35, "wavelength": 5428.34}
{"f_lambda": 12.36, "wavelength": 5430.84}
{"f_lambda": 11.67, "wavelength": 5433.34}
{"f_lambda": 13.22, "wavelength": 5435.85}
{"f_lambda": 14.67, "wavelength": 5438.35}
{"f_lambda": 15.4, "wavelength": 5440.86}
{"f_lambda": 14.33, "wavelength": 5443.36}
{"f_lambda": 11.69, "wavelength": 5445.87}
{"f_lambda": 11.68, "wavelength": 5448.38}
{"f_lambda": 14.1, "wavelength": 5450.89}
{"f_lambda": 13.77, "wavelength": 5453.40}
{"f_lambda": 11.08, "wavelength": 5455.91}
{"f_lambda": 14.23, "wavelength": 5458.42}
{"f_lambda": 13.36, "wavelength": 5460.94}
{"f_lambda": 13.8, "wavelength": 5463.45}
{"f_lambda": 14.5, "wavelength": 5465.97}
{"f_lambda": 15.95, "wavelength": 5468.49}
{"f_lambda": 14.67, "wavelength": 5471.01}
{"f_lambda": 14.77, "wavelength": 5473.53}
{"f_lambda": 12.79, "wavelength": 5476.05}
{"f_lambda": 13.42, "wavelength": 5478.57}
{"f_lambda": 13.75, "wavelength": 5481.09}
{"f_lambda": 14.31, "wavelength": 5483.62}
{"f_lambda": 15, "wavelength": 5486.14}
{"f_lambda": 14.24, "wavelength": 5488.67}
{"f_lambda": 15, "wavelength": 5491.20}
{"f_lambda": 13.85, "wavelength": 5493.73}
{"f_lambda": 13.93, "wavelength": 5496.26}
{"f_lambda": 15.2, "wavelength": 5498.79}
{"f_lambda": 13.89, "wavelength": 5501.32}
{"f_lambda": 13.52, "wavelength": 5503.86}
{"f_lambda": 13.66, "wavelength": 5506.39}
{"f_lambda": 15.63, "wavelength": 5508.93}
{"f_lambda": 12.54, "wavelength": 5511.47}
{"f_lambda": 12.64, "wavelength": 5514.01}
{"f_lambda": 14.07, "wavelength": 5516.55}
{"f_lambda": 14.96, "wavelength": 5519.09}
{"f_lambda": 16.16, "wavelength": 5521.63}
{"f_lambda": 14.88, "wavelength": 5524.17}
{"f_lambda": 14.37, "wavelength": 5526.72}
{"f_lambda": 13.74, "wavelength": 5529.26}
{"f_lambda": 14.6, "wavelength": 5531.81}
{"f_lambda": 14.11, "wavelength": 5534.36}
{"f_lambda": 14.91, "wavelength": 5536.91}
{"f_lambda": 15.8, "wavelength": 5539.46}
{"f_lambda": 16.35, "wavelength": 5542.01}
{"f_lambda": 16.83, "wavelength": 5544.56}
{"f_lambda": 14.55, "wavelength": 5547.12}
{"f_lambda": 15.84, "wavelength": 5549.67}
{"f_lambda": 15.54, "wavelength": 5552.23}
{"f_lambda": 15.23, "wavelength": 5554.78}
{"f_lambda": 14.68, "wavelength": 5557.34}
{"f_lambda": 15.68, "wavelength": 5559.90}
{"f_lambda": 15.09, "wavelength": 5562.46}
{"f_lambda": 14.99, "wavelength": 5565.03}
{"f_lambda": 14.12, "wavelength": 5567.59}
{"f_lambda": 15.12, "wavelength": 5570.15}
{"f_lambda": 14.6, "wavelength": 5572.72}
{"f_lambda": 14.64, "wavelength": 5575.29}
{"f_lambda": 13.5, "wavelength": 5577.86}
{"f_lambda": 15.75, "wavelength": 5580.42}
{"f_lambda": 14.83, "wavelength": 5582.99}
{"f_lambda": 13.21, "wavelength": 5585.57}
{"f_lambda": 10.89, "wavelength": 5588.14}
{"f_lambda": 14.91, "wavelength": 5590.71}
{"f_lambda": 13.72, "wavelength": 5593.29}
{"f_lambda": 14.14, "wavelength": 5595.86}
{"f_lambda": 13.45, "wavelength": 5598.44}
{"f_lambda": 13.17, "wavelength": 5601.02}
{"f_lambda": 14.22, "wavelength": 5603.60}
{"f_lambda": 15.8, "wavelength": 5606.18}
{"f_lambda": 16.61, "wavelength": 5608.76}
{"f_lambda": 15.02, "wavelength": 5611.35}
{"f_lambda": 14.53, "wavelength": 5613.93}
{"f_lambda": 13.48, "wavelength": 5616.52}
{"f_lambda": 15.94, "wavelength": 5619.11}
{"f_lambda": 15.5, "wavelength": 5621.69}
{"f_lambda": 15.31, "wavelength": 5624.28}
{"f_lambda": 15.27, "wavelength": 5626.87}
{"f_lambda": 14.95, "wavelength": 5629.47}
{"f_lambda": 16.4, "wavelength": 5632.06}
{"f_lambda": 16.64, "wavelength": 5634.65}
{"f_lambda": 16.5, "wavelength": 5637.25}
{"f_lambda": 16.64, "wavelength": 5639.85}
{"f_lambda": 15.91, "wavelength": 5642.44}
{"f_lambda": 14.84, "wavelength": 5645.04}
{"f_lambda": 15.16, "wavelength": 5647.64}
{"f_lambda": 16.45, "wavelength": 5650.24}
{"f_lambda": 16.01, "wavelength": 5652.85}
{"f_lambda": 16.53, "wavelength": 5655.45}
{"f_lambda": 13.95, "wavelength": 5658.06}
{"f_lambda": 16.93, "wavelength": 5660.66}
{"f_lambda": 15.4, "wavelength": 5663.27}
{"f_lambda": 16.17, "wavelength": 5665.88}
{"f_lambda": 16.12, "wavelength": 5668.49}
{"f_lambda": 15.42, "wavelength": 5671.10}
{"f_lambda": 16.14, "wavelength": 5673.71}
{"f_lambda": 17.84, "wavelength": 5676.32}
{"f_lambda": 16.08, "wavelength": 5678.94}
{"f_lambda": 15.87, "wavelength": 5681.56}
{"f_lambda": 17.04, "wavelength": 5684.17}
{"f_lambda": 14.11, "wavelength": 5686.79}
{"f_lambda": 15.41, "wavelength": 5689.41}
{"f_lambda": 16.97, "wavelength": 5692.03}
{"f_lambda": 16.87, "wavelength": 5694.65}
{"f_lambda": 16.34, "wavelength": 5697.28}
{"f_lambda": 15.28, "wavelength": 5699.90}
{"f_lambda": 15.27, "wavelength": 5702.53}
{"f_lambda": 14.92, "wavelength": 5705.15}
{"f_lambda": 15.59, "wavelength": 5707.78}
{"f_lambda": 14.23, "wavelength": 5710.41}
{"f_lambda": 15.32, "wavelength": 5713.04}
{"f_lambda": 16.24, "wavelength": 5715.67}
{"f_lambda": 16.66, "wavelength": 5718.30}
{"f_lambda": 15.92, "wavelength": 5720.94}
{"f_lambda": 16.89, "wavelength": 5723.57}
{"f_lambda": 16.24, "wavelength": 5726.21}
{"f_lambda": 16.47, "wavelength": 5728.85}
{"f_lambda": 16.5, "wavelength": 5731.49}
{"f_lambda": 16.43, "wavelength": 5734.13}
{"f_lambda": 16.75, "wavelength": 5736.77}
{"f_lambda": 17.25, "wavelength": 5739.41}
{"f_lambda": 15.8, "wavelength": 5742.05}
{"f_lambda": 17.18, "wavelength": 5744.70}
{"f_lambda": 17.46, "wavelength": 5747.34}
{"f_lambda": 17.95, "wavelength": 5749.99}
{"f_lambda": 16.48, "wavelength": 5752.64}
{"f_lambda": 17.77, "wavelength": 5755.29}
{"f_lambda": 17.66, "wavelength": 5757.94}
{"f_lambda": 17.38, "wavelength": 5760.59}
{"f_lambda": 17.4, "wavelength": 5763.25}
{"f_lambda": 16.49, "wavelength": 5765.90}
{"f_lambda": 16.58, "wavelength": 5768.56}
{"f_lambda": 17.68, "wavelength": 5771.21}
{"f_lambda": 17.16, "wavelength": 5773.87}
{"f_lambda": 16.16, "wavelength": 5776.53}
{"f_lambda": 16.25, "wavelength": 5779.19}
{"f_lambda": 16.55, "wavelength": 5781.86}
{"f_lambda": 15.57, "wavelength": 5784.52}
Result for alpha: 14.9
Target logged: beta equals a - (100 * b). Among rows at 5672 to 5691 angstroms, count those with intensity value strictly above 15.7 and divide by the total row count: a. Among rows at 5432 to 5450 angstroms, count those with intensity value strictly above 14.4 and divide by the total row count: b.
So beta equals -28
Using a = 0.7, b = 0.29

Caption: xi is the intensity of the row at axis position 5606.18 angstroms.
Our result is 15.8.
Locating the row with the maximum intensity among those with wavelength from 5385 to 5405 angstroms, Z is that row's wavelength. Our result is 5388.49 angstroms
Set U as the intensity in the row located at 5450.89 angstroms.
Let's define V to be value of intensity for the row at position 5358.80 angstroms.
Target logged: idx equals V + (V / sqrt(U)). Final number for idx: 18.3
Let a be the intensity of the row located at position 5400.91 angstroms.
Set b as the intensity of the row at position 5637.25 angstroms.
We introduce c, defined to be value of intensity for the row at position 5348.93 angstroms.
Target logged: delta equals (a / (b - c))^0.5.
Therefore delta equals 1.6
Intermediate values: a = 13.15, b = 16.5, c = 11.28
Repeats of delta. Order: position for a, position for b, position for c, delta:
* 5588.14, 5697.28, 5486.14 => 2.9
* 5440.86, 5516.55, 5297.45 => 1.8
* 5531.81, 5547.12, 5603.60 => 6.7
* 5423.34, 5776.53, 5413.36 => 2.6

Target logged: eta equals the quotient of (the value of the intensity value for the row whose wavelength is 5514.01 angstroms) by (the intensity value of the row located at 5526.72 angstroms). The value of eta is 0.9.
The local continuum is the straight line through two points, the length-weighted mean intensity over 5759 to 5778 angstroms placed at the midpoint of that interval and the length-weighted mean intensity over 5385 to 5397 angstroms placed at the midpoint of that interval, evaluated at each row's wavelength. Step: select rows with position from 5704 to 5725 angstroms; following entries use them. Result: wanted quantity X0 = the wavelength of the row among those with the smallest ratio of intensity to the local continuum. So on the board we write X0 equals 5710.41 angstroms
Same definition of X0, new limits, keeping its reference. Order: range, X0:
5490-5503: 5501.32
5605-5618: 5616.52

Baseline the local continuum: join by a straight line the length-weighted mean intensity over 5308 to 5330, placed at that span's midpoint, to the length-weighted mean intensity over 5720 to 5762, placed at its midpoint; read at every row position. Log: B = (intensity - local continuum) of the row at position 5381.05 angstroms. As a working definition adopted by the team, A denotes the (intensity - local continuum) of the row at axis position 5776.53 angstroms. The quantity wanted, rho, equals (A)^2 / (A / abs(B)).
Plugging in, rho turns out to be -1.58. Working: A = -1.1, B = 1.4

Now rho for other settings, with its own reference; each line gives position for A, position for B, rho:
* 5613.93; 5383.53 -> -0.44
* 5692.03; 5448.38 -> 1.28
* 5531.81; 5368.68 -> 0.00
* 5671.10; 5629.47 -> -0.61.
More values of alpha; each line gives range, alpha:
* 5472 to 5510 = 14.2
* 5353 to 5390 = 13.8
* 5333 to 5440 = 13.2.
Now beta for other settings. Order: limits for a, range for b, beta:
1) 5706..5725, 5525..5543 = -57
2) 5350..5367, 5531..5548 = -86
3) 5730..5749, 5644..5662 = -85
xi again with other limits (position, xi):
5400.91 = 13.15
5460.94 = 13.36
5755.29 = 17.77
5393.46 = 13.28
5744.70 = 17.18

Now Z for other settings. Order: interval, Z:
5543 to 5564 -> 5544.56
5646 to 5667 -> 5660.66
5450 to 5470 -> 5468.49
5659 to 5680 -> 5676.32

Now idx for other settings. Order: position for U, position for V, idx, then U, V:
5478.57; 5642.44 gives 20.3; 13.42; 15.91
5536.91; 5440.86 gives 19.4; 14.91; 15.4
